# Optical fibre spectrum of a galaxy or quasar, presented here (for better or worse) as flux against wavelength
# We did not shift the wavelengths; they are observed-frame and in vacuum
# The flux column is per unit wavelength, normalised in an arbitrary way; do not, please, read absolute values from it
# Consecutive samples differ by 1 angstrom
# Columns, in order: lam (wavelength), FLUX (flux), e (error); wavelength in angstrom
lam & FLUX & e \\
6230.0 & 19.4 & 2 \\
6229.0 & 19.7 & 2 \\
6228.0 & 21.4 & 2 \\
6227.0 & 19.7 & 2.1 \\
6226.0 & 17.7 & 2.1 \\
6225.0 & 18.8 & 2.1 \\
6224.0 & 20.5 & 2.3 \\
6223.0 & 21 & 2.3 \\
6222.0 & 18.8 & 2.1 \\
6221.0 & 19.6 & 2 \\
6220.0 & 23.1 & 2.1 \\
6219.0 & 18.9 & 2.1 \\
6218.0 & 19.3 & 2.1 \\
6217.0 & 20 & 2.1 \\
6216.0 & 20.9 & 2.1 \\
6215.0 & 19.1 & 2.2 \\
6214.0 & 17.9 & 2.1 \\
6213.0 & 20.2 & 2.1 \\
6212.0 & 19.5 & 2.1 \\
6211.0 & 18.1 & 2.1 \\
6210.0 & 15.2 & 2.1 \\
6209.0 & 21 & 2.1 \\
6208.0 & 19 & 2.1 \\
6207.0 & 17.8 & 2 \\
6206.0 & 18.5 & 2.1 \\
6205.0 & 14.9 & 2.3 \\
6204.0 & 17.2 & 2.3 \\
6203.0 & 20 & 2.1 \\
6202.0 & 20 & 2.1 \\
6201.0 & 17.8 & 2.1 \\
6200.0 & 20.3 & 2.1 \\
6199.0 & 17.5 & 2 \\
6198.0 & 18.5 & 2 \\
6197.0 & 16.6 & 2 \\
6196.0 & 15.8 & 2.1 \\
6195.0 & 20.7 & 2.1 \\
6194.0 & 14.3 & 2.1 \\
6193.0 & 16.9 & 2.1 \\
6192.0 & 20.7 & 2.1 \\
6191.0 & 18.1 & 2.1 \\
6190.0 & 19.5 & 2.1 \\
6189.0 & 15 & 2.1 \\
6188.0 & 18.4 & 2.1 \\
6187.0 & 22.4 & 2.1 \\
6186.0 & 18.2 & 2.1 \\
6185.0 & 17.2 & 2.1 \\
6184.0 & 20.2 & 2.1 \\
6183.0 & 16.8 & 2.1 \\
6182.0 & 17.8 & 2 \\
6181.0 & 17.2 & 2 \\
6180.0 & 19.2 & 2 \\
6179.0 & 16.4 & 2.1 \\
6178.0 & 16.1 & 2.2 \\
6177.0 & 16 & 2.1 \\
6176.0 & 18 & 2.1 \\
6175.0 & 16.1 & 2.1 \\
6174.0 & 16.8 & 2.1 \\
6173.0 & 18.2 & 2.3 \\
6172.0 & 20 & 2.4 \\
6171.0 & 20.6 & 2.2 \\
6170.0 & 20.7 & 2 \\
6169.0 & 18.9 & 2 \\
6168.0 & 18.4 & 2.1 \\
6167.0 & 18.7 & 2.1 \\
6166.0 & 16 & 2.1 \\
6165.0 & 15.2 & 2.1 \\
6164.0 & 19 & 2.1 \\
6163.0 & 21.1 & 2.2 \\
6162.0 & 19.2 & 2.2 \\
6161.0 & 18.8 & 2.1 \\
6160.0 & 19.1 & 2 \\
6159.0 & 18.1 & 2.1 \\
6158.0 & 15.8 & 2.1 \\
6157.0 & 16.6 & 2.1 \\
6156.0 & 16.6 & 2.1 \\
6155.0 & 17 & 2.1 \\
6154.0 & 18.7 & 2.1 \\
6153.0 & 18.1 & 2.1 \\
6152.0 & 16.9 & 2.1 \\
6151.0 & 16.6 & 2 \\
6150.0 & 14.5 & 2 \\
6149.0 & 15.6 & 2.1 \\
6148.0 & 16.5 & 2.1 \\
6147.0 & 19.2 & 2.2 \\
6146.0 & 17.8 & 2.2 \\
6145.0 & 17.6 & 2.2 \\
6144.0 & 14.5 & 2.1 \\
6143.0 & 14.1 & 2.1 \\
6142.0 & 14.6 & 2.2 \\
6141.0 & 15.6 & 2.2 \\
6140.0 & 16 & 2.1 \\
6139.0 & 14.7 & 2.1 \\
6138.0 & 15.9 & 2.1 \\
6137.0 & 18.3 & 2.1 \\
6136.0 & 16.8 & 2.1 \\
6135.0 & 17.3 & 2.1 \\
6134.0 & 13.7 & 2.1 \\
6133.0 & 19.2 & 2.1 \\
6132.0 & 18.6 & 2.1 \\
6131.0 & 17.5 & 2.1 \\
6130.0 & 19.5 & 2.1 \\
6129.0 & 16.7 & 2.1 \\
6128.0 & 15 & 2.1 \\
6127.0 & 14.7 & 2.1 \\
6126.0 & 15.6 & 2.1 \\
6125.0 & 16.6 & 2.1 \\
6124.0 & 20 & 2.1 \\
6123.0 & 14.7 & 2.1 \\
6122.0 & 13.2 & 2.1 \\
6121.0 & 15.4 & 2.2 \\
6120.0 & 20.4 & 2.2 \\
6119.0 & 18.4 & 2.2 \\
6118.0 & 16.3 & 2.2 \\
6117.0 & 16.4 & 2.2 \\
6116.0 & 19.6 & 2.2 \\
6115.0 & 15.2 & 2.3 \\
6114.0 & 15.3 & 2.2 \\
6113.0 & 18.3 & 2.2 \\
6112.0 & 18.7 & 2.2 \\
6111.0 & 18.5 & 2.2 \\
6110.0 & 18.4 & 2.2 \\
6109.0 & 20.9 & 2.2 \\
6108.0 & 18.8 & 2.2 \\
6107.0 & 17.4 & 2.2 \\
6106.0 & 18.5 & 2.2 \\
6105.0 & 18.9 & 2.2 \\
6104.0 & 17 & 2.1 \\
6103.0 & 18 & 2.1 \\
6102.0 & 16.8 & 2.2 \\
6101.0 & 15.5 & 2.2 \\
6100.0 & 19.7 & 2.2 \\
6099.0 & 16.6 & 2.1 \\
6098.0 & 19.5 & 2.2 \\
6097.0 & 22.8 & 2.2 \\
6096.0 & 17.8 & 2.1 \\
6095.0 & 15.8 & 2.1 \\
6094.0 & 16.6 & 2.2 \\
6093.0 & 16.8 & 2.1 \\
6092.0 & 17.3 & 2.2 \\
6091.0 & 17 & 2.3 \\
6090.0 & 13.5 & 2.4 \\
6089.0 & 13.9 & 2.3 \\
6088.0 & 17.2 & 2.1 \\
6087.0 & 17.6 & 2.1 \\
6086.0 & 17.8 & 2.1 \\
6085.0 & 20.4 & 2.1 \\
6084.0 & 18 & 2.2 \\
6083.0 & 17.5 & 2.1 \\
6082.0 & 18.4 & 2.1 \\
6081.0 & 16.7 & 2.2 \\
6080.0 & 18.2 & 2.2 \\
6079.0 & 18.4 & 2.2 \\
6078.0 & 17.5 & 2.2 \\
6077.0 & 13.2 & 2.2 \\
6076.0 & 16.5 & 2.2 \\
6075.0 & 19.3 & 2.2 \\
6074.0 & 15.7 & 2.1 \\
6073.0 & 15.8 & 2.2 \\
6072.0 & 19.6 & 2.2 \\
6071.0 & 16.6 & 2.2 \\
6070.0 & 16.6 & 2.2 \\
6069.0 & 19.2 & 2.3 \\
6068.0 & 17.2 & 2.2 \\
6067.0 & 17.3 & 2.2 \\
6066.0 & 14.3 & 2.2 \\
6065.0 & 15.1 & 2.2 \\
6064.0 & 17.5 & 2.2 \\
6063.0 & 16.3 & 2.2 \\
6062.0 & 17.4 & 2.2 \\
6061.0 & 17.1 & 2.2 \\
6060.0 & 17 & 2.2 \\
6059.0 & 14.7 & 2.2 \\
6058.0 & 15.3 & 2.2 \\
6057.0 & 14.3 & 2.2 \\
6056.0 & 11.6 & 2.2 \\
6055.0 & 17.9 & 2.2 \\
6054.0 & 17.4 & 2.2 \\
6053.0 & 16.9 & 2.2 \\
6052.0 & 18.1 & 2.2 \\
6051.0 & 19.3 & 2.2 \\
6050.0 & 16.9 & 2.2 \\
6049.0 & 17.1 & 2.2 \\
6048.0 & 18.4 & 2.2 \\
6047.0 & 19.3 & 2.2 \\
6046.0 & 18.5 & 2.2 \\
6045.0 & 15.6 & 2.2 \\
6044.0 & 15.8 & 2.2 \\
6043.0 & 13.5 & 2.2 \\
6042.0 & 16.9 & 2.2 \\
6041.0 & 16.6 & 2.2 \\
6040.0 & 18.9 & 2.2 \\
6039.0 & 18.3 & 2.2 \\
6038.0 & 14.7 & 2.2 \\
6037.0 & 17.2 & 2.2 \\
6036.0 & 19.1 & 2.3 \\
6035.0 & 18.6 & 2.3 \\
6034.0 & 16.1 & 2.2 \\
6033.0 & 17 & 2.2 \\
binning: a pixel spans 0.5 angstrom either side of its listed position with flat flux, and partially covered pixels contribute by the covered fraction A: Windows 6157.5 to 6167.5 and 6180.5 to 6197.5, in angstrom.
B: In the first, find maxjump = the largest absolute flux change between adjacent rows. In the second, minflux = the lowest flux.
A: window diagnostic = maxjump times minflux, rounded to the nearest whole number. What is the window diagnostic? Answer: 54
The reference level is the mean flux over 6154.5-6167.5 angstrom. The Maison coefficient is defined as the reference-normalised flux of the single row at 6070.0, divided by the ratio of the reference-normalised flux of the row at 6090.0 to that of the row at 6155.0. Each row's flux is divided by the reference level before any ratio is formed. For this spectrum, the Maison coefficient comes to 1.2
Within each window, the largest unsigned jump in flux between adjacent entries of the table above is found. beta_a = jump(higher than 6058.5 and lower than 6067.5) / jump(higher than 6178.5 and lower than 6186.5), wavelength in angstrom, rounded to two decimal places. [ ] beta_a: 0.88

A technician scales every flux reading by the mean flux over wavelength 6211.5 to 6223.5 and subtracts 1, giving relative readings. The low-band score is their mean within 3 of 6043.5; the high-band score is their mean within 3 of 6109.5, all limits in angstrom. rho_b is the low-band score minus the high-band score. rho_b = -0.13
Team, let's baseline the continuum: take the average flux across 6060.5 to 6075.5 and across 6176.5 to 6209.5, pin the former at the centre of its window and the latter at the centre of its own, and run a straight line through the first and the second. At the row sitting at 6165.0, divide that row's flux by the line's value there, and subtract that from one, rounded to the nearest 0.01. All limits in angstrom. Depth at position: 0.15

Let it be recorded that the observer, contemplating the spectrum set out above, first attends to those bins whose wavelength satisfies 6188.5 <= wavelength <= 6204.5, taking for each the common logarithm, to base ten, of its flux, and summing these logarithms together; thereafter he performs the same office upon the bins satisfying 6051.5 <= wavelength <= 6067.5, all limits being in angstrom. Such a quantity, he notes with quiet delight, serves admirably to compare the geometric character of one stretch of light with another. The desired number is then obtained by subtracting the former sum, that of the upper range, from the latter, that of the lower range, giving -0.78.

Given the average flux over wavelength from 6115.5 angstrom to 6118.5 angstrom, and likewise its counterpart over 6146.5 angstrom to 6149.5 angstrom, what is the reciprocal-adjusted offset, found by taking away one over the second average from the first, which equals 17.37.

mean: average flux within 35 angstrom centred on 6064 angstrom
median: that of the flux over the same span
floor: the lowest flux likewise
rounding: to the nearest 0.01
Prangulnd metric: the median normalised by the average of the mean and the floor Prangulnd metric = 1.20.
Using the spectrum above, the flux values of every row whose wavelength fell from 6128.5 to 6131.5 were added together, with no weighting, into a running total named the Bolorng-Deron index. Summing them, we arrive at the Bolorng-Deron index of 53.7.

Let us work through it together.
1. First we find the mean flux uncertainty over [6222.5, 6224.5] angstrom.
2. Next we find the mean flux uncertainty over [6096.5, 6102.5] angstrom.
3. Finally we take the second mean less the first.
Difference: -0.12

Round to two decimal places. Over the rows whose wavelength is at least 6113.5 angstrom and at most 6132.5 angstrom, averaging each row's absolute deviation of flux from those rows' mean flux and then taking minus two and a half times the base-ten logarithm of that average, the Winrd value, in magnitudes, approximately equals -0.60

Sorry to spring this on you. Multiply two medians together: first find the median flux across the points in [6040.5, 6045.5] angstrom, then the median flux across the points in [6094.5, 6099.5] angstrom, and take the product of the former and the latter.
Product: 281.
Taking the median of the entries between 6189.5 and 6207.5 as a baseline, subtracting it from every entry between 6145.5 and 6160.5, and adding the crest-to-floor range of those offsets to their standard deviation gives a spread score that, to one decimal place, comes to 6.0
